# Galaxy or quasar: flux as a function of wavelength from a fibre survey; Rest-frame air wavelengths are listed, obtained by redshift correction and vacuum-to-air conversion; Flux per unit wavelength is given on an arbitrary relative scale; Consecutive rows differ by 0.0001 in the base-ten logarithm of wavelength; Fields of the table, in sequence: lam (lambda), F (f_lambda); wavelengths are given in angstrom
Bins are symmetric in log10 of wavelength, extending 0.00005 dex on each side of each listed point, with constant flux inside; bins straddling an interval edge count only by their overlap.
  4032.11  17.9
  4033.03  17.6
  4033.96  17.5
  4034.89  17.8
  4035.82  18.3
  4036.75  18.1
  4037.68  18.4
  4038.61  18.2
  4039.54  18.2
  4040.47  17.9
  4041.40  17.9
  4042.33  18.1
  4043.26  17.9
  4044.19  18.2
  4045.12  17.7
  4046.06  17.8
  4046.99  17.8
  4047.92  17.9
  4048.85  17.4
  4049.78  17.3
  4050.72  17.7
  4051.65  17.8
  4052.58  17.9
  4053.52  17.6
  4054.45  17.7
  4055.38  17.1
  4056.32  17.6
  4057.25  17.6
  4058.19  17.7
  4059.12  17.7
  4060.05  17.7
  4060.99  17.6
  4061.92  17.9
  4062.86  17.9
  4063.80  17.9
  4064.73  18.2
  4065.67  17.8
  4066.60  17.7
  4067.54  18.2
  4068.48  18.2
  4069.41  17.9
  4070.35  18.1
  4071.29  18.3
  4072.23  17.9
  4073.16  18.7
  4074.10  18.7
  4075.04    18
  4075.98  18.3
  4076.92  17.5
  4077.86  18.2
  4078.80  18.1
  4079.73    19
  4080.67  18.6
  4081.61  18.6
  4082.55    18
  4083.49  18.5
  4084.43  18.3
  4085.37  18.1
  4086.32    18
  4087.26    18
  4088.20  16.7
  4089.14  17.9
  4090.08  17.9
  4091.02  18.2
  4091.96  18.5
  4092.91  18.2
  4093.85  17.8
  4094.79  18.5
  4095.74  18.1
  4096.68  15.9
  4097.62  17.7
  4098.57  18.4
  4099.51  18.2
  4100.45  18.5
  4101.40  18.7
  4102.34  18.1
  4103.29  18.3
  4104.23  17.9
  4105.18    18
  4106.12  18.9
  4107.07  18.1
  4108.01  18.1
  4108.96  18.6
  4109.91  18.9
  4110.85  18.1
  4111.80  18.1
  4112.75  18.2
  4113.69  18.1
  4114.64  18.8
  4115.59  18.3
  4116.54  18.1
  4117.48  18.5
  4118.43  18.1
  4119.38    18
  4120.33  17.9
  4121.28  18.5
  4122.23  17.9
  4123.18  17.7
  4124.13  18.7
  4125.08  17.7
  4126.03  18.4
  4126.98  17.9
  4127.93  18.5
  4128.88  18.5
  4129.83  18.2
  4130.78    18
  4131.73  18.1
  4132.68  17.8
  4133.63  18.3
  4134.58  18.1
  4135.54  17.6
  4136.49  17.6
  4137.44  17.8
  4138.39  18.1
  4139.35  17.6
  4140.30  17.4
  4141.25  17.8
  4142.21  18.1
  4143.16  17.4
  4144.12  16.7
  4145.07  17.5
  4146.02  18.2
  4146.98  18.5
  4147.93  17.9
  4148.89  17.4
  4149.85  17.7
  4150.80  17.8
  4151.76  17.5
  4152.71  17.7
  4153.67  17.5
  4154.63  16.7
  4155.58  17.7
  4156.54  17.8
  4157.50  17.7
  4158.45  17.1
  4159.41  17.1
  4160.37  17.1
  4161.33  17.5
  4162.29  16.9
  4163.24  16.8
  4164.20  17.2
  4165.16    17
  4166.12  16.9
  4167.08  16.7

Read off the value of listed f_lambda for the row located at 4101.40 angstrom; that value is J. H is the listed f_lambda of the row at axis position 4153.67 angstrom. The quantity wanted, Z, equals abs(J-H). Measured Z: 1.20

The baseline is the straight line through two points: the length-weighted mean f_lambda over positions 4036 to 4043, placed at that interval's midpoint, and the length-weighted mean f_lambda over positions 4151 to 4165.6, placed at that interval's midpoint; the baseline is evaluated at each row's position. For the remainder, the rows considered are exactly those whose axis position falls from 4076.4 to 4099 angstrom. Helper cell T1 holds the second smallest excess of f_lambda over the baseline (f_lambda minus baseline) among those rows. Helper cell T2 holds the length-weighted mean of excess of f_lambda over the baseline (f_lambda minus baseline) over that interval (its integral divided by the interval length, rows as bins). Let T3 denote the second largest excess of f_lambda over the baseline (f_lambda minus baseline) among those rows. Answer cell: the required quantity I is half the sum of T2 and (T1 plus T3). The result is 0.0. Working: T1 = -1.1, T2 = 0.2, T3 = 0.8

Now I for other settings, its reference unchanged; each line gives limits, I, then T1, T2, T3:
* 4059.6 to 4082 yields 0.3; -0.4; 0.2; 0.8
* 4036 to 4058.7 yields -0.4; -0.7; -0.2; 0.1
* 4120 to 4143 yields 0.8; 0.1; 0.5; 1.0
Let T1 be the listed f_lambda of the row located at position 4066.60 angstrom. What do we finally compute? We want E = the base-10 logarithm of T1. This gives 1.25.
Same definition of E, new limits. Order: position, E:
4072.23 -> 1.25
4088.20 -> 1.22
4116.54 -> 1.26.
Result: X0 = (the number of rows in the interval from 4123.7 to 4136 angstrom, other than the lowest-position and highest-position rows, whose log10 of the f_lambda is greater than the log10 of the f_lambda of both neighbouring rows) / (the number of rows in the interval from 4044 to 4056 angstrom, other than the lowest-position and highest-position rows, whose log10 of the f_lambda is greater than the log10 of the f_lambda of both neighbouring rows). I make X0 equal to 1.00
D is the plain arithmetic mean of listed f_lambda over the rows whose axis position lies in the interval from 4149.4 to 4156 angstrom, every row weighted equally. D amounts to 17.5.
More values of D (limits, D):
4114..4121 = 18.2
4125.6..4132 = 18.2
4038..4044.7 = 18.1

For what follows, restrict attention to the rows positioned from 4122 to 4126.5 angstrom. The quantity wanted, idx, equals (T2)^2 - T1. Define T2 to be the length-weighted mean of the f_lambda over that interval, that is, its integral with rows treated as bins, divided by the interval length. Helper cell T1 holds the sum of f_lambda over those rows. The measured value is 237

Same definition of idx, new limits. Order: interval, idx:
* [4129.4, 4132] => 274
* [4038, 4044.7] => 200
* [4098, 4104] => 226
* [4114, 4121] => 205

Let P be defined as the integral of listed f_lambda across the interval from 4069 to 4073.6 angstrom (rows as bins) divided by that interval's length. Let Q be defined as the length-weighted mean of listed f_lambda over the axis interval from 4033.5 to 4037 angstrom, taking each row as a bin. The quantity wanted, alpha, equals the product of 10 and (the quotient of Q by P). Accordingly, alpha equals 9.8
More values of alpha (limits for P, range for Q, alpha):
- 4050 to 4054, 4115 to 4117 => 10.3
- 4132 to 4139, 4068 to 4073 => 10.1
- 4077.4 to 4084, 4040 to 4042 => 9.7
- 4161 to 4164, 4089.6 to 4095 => 10.6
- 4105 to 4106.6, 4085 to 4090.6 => 9.6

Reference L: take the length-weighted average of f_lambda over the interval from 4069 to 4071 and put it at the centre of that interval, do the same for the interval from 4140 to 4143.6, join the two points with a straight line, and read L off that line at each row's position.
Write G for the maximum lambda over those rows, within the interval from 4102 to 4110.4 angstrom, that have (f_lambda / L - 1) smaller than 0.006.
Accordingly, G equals 4104.23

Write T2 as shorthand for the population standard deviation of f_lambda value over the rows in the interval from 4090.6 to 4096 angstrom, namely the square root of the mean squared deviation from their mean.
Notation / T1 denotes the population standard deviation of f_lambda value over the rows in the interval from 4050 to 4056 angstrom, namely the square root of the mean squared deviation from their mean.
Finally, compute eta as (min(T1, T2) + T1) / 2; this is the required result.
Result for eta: 0.25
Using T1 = 0.26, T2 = 0.24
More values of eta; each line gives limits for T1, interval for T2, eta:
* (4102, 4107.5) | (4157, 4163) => 0.30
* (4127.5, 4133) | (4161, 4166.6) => 0.25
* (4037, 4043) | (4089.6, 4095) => 0.18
